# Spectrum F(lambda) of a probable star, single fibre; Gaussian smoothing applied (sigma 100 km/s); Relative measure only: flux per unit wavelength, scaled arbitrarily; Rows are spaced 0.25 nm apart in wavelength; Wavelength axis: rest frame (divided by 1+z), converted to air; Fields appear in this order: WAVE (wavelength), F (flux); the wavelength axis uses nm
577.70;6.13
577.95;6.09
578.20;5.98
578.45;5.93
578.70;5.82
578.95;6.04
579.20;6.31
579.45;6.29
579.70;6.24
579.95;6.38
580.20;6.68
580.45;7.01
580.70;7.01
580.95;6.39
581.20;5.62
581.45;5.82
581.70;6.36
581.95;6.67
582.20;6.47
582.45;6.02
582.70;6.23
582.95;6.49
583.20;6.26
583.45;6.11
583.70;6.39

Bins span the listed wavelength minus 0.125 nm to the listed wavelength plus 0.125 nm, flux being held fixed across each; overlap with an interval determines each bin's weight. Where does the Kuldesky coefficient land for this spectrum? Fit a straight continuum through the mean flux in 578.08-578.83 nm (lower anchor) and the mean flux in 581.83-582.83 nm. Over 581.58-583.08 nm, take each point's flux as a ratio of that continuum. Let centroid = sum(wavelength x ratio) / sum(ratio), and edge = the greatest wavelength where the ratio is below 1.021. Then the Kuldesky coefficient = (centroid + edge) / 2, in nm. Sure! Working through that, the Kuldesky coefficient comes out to 582.63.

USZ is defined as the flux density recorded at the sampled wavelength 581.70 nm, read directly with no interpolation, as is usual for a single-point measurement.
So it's 6.36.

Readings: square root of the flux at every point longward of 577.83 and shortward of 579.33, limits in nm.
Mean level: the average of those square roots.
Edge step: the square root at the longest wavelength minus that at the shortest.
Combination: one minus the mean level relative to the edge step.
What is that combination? -55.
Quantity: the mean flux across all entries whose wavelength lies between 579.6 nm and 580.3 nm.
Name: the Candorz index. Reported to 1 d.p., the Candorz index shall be 6.4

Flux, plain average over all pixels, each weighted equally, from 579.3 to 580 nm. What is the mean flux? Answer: 6.30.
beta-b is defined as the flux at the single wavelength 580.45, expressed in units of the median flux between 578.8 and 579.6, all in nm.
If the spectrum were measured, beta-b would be 1.11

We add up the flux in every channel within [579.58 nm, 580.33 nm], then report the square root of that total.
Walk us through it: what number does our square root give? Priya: 4.4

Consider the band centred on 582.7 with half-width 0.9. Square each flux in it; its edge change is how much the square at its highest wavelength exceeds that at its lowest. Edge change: -7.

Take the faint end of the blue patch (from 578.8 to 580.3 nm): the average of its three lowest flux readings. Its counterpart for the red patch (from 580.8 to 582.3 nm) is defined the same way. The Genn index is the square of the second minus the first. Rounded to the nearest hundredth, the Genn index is 0.07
